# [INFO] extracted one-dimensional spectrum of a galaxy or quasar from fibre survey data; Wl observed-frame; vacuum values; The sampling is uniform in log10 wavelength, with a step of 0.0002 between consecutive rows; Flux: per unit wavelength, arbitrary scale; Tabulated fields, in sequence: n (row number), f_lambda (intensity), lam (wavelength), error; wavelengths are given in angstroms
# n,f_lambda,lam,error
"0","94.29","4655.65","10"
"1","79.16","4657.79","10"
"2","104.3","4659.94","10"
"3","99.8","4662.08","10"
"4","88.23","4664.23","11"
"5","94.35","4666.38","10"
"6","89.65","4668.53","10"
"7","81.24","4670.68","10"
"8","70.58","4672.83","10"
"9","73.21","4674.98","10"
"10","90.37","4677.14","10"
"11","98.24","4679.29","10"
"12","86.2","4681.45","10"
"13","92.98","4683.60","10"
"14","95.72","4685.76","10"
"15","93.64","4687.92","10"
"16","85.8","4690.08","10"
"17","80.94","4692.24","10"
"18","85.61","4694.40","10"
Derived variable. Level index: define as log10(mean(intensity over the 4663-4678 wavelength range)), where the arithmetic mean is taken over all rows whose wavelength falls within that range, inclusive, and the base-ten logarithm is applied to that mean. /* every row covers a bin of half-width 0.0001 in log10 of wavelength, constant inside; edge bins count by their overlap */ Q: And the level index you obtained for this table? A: 1.92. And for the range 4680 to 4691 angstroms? 1.96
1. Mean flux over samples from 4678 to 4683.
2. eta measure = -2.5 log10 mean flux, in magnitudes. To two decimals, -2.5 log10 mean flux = -4.91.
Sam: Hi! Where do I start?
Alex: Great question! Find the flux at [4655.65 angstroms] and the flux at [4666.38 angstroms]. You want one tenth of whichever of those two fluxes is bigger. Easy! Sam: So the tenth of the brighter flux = 9.4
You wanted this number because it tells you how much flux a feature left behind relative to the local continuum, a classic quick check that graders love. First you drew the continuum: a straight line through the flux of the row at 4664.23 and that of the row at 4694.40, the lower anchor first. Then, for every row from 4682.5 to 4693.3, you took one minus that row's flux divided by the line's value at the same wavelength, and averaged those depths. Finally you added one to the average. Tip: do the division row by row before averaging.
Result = 0.96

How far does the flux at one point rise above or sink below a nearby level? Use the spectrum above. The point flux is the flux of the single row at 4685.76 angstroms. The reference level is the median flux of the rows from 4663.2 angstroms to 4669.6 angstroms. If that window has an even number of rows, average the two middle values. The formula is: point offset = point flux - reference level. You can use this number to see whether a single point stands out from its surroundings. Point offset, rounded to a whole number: 6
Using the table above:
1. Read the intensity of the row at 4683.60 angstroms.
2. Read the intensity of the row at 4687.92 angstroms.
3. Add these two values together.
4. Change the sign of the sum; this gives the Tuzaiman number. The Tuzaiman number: -187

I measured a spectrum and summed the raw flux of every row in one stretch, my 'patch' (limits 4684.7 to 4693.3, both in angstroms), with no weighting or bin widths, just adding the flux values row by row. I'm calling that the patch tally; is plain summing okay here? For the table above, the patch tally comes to 356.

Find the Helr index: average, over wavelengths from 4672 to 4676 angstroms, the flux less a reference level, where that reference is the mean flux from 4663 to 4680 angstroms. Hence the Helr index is -14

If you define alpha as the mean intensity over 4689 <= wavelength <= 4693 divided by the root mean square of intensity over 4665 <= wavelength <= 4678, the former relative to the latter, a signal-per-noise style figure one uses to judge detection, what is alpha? 1.00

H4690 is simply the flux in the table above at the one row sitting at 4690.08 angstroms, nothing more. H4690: 85.8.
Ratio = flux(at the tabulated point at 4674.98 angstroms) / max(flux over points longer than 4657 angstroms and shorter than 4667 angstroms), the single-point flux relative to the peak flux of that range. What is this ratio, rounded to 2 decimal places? 0.70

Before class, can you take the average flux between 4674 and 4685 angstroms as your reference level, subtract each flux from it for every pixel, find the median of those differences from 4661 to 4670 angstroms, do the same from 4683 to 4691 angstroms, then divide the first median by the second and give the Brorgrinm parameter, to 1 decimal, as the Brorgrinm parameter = 0.7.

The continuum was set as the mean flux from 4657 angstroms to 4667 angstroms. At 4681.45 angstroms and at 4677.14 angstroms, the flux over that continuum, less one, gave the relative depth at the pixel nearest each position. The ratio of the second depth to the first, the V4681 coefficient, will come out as 0.4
